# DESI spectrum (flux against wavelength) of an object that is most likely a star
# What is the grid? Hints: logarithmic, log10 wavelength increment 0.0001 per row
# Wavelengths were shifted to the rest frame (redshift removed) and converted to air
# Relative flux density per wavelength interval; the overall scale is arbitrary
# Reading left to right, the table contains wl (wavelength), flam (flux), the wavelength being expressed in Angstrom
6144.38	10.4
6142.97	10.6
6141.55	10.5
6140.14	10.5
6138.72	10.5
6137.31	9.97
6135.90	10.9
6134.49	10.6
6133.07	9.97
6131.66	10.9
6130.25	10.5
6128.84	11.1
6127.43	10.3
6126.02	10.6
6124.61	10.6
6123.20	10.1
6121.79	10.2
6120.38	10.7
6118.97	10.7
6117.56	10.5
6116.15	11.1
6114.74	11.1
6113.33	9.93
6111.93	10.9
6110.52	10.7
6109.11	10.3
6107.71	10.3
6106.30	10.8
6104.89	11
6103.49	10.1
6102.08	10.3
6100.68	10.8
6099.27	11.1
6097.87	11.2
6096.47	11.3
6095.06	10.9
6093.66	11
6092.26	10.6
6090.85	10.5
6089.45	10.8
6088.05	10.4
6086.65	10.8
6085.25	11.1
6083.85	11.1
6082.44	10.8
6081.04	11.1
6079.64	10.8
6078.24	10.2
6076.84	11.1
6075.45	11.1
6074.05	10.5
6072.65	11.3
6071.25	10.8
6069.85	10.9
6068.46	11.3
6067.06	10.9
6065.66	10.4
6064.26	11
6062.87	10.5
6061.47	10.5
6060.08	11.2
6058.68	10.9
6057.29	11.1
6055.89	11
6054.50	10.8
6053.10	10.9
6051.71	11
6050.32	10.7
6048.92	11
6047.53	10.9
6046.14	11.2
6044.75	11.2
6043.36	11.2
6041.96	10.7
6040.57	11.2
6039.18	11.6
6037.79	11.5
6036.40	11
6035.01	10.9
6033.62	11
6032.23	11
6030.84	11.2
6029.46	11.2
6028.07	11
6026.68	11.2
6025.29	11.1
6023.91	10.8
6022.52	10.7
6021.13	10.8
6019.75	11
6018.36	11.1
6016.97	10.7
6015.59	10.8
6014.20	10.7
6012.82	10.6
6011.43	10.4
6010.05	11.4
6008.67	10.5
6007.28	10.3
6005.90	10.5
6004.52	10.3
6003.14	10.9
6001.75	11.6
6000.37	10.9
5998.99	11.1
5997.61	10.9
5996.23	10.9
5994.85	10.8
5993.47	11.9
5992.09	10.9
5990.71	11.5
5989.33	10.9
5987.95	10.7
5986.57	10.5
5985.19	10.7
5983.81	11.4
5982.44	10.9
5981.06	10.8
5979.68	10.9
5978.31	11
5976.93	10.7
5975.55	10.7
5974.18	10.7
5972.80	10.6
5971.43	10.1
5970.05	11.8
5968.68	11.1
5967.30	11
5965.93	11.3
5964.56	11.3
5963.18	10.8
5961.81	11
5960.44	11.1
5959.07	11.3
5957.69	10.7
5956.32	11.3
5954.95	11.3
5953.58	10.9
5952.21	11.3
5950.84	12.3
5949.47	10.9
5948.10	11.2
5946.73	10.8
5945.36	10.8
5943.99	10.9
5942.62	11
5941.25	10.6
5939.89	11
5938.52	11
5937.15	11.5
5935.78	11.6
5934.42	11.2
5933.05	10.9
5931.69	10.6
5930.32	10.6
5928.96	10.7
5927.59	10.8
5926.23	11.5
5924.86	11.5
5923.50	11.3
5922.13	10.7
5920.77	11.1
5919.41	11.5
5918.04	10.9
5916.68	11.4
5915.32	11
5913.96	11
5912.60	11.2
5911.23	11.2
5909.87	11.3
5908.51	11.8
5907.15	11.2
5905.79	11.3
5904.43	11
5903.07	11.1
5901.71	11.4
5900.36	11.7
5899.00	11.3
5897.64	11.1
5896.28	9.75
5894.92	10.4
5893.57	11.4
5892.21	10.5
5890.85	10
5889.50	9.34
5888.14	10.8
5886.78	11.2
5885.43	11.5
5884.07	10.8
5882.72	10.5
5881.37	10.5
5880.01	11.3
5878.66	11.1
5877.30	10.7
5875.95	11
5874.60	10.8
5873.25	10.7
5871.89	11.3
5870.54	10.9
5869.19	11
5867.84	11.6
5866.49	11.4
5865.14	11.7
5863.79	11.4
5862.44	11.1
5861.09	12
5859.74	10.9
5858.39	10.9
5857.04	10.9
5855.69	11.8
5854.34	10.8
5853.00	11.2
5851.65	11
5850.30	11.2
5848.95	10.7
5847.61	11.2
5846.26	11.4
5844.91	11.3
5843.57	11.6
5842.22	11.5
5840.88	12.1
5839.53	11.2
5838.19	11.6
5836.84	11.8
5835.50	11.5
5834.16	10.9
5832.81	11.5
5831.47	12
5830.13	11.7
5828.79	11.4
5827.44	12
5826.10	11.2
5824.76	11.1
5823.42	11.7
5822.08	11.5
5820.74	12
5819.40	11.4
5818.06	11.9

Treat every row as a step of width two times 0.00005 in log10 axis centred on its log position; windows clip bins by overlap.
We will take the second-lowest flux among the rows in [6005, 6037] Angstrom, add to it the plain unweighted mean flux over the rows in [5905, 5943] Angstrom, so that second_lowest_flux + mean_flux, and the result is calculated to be 21.52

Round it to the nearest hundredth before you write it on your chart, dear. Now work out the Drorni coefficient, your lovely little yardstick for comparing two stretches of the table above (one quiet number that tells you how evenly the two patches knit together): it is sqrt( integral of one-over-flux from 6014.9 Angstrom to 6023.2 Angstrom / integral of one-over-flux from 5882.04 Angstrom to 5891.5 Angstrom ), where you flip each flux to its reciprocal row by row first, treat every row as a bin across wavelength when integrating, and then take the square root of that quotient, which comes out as 0.92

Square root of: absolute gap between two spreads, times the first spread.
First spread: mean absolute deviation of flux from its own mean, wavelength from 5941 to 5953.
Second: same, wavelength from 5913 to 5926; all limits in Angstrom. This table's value 0.19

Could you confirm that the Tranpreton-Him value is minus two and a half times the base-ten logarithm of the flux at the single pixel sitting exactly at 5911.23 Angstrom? -2.623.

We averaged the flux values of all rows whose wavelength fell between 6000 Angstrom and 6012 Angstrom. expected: 10.8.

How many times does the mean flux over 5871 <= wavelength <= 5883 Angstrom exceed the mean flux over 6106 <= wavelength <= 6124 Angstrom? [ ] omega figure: 1.03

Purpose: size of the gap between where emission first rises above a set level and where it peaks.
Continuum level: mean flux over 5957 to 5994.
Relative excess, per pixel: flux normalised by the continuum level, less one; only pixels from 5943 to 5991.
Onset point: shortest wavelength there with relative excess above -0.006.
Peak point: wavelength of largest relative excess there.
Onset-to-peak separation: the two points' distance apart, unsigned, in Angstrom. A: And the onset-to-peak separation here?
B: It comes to 2.7 Angstrom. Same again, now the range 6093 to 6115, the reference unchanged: 2.8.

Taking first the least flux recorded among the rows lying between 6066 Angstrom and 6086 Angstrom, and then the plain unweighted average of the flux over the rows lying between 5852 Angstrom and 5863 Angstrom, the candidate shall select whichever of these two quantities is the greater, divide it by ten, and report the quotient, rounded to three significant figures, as 1.12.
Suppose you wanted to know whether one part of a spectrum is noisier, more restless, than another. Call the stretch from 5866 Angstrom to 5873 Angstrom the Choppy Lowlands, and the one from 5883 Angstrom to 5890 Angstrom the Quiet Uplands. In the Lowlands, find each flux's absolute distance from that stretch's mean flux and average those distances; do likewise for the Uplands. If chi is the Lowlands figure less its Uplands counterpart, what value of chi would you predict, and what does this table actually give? -0.32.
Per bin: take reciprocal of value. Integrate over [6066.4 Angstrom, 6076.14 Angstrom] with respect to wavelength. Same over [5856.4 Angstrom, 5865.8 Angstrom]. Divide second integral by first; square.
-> 0.88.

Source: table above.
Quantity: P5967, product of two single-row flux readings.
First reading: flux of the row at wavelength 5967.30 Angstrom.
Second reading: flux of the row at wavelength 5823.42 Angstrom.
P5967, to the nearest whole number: 129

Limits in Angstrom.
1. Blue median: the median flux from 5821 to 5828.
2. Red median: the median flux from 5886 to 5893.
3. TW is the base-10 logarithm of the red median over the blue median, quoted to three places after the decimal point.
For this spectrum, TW -0.040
